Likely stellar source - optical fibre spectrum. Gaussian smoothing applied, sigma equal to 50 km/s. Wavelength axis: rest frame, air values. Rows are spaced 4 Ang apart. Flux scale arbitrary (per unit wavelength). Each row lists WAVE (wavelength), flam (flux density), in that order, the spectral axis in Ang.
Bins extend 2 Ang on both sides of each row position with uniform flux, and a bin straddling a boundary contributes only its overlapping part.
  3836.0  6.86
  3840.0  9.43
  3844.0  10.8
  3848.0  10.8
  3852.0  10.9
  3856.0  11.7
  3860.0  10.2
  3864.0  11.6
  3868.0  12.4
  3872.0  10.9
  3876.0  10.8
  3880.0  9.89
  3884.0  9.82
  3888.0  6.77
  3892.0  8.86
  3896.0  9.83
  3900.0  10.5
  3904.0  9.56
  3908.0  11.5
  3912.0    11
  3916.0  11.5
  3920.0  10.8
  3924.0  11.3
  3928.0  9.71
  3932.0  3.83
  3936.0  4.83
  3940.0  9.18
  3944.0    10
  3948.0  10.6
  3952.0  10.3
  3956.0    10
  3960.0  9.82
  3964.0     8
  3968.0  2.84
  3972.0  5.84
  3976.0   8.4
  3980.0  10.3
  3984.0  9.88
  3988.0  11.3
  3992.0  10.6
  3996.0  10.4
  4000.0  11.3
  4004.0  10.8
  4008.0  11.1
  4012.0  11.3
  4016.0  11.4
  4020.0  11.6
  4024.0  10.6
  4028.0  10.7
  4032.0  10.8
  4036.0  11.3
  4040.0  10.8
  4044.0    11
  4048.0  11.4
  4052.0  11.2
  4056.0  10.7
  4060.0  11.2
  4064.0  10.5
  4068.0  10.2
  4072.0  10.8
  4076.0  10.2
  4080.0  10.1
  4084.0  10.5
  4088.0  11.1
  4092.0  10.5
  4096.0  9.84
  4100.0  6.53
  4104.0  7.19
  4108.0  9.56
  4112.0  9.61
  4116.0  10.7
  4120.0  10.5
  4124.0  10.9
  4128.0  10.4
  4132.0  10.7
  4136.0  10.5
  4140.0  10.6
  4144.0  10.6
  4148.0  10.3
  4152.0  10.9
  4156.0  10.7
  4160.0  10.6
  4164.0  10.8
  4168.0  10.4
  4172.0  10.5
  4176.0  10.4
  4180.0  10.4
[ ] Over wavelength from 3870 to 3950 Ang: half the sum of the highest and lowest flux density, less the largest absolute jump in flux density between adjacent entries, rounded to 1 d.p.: 1.8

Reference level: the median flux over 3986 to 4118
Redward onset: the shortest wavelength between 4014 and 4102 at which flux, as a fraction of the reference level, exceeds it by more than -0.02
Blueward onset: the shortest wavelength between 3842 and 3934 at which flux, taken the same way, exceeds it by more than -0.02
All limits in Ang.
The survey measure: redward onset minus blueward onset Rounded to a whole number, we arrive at 172 Ang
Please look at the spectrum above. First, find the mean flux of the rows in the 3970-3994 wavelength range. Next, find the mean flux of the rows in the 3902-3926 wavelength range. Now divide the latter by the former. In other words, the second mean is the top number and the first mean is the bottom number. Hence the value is 1.2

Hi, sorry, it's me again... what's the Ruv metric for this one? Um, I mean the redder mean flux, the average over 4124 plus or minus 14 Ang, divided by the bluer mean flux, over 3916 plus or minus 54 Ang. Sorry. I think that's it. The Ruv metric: 1.10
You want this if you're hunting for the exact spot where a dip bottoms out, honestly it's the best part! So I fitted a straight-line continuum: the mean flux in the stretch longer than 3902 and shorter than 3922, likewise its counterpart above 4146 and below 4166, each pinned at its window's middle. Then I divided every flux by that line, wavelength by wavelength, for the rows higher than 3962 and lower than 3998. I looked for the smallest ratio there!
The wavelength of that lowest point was 3968.0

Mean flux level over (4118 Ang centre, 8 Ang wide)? 10.6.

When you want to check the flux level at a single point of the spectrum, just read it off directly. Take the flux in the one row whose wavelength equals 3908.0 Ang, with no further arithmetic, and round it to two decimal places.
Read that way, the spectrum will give 11.50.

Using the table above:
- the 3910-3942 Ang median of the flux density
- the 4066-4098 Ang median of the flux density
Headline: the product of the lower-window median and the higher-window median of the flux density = 106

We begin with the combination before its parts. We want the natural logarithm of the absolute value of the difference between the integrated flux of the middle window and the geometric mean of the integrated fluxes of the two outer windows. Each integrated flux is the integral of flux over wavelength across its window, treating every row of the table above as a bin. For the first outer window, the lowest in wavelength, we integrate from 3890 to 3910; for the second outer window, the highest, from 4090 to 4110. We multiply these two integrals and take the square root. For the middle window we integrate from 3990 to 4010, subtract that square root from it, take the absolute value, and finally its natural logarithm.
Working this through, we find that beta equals 3.4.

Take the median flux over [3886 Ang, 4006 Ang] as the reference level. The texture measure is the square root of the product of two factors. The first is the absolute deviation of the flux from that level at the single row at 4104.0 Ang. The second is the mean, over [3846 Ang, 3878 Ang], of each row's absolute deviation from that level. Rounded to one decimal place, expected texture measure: 1.8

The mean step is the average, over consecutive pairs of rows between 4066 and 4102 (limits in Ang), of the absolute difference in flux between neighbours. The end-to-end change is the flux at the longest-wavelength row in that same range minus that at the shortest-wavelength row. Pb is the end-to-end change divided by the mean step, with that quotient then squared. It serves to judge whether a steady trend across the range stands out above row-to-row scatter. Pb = 18.3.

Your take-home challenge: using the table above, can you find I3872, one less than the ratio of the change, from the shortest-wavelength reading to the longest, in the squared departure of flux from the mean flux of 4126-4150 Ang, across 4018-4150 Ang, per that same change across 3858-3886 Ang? -3.9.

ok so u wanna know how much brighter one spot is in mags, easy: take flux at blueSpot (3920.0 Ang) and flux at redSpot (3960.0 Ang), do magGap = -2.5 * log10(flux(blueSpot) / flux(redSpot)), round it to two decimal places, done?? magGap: -0.10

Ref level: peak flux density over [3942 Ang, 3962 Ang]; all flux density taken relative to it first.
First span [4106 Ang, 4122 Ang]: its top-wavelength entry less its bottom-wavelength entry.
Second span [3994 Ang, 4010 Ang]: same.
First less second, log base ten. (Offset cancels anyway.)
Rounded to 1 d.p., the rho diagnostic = -0.6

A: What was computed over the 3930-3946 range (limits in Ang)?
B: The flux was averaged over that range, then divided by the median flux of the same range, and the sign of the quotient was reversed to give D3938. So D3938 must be -0.994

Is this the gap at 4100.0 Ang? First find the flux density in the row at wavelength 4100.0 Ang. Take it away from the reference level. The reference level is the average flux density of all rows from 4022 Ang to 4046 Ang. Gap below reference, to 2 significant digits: 4.3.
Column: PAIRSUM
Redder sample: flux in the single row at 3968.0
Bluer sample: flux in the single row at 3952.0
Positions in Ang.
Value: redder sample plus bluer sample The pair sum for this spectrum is 13.1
